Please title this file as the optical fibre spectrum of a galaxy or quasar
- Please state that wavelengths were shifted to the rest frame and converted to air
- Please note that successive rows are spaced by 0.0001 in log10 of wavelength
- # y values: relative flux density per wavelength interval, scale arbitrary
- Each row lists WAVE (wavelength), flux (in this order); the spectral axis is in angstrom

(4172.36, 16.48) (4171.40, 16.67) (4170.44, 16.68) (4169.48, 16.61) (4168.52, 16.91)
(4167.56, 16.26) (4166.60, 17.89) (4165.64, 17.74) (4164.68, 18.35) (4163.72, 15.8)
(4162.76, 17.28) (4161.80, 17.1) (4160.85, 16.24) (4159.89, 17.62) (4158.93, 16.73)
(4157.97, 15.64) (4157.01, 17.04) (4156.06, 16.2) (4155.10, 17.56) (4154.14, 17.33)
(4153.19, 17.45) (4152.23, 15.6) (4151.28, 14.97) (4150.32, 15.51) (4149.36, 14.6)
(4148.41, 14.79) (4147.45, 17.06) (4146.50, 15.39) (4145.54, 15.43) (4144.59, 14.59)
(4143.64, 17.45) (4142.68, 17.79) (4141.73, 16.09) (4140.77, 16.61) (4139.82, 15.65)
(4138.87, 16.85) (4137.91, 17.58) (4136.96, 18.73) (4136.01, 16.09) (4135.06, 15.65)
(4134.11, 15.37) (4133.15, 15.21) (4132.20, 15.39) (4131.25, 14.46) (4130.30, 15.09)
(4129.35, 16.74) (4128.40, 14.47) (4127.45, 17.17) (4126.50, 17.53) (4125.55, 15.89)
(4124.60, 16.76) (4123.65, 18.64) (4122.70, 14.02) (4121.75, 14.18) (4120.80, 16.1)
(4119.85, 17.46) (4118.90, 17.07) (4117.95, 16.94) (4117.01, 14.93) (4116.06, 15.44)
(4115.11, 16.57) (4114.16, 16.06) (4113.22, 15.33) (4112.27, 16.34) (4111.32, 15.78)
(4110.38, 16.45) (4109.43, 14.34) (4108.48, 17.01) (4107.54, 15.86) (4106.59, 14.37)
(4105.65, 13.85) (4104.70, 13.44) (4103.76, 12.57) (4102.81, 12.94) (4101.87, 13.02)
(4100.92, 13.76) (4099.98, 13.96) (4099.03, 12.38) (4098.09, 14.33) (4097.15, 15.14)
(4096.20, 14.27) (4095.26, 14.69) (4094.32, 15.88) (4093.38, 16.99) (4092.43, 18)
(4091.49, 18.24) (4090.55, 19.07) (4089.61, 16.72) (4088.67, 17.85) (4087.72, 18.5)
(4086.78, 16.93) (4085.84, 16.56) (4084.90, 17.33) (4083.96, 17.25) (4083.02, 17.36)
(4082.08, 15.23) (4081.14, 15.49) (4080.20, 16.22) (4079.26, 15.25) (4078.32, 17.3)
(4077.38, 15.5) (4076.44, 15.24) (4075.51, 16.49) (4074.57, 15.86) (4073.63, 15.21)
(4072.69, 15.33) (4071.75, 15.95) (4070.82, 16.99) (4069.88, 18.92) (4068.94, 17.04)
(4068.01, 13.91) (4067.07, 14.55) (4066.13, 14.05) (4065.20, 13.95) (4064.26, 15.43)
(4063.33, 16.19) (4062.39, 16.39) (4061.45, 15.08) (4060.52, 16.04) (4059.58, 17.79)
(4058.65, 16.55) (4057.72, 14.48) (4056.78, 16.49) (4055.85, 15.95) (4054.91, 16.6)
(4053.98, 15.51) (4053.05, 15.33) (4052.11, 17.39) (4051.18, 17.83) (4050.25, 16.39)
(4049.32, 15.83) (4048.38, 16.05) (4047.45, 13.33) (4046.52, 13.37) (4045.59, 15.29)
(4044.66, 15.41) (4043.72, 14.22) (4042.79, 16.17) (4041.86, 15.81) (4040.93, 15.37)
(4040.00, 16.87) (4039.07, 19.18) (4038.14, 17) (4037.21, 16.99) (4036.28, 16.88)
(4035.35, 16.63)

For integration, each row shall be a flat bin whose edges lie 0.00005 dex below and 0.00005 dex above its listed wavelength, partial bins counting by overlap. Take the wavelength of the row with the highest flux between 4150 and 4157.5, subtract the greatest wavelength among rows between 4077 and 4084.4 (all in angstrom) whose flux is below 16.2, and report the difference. 73.0 angstrom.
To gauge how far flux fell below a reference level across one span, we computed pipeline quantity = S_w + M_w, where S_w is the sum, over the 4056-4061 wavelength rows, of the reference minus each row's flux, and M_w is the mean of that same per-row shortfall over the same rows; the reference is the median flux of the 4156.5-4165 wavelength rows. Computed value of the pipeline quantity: 5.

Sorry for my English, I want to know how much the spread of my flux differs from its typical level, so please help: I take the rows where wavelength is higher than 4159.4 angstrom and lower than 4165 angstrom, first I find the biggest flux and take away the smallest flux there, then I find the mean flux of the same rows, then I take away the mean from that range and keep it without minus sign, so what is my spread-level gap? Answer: 14.5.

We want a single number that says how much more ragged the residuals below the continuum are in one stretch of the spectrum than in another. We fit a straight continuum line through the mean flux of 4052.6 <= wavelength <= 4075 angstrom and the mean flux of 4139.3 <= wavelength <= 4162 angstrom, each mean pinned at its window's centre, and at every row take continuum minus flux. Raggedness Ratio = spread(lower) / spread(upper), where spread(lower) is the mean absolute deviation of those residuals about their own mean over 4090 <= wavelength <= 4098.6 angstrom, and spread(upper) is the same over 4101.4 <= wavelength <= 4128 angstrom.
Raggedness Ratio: 1.2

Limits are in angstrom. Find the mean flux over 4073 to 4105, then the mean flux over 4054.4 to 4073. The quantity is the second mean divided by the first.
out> 1.01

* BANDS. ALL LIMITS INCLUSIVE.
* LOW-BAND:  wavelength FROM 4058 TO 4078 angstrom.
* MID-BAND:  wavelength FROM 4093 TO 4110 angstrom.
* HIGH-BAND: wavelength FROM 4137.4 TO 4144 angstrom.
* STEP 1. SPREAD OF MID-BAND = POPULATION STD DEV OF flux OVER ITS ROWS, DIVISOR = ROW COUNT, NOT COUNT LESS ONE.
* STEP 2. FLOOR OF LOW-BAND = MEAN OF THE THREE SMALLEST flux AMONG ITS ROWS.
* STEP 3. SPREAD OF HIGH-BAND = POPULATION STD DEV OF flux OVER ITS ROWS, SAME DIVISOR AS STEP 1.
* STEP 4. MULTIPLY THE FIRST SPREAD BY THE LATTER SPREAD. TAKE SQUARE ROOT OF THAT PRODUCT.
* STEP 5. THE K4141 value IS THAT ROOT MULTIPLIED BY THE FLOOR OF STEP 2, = 14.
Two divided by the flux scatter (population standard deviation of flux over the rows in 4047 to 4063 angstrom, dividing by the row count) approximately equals 1.82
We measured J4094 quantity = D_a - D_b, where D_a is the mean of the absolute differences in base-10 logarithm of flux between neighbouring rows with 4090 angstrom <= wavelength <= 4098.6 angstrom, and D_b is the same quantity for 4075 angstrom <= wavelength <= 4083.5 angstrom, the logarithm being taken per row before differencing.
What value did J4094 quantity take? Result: -0.0099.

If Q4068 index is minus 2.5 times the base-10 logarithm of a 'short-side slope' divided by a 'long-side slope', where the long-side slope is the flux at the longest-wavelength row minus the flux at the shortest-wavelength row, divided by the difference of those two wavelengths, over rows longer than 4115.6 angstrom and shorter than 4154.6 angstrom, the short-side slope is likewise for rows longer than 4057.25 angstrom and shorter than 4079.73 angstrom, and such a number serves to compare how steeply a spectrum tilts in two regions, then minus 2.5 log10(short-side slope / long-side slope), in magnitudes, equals 0.4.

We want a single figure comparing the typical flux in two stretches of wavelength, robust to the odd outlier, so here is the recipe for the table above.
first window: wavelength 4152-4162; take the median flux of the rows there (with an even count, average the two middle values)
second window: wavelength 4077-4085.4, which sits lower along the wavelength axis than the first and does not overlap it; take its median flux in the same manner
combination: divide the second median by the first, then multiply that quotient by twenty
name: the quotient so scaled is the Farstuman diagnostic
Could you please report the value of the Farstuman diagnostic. 19.0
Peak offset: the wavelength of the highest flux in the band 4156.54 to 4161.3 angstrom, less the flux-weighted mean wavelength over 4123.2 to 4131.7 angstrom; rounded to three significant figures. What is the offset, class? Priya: 32.6 angstrom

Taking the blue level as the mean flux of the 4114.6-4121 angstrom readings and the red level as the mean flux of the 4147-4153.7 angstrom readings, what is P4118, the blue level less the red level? 0.6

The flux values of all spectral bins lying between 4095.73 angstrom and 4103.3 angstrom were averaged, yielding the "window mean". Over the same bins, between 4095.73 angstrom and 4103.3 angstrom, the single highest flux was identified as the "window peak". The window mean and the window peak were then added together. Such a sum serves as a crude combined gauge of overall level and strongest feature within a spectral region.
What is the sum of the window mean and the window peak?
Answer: 28.9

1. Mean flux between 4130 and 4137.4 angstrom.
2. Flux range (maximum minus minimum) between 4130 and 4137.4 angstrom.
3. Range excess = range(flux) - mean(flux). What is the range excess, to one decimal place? -11.5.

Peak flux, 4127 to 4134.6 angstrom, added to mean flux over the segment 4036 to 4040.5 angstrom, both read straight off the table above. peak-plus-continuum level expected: 34.6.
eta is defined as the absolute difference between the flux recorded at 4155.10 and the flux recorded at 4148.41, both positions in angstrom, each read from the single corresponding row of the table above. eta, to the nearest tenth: 2.8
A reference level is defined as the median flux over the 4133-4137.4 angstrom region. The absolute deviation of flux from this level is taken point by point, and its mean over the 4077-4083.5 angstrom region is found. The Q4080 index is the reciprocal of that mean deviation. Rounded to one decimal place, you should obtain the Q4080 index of 1.4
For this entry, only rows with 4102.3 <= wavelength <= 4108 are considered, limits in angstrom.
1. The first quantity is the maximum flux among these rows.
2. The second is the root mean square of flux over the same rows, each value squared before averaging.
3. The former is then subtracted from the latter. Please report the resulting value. -1.98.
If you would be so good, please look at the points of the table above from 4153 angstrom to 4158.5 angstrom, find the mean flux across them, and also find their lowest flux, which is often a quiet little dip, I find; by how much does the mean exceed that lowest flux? 1.2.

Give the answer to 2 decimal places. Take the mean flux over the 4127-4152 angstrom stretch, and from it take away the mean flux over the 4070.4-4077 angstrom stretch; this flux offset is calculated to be 0.08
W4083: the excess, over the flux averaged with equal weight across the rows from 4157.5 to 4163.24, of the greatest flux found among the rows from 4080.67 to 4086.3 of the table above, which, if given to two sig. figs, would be 0.59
